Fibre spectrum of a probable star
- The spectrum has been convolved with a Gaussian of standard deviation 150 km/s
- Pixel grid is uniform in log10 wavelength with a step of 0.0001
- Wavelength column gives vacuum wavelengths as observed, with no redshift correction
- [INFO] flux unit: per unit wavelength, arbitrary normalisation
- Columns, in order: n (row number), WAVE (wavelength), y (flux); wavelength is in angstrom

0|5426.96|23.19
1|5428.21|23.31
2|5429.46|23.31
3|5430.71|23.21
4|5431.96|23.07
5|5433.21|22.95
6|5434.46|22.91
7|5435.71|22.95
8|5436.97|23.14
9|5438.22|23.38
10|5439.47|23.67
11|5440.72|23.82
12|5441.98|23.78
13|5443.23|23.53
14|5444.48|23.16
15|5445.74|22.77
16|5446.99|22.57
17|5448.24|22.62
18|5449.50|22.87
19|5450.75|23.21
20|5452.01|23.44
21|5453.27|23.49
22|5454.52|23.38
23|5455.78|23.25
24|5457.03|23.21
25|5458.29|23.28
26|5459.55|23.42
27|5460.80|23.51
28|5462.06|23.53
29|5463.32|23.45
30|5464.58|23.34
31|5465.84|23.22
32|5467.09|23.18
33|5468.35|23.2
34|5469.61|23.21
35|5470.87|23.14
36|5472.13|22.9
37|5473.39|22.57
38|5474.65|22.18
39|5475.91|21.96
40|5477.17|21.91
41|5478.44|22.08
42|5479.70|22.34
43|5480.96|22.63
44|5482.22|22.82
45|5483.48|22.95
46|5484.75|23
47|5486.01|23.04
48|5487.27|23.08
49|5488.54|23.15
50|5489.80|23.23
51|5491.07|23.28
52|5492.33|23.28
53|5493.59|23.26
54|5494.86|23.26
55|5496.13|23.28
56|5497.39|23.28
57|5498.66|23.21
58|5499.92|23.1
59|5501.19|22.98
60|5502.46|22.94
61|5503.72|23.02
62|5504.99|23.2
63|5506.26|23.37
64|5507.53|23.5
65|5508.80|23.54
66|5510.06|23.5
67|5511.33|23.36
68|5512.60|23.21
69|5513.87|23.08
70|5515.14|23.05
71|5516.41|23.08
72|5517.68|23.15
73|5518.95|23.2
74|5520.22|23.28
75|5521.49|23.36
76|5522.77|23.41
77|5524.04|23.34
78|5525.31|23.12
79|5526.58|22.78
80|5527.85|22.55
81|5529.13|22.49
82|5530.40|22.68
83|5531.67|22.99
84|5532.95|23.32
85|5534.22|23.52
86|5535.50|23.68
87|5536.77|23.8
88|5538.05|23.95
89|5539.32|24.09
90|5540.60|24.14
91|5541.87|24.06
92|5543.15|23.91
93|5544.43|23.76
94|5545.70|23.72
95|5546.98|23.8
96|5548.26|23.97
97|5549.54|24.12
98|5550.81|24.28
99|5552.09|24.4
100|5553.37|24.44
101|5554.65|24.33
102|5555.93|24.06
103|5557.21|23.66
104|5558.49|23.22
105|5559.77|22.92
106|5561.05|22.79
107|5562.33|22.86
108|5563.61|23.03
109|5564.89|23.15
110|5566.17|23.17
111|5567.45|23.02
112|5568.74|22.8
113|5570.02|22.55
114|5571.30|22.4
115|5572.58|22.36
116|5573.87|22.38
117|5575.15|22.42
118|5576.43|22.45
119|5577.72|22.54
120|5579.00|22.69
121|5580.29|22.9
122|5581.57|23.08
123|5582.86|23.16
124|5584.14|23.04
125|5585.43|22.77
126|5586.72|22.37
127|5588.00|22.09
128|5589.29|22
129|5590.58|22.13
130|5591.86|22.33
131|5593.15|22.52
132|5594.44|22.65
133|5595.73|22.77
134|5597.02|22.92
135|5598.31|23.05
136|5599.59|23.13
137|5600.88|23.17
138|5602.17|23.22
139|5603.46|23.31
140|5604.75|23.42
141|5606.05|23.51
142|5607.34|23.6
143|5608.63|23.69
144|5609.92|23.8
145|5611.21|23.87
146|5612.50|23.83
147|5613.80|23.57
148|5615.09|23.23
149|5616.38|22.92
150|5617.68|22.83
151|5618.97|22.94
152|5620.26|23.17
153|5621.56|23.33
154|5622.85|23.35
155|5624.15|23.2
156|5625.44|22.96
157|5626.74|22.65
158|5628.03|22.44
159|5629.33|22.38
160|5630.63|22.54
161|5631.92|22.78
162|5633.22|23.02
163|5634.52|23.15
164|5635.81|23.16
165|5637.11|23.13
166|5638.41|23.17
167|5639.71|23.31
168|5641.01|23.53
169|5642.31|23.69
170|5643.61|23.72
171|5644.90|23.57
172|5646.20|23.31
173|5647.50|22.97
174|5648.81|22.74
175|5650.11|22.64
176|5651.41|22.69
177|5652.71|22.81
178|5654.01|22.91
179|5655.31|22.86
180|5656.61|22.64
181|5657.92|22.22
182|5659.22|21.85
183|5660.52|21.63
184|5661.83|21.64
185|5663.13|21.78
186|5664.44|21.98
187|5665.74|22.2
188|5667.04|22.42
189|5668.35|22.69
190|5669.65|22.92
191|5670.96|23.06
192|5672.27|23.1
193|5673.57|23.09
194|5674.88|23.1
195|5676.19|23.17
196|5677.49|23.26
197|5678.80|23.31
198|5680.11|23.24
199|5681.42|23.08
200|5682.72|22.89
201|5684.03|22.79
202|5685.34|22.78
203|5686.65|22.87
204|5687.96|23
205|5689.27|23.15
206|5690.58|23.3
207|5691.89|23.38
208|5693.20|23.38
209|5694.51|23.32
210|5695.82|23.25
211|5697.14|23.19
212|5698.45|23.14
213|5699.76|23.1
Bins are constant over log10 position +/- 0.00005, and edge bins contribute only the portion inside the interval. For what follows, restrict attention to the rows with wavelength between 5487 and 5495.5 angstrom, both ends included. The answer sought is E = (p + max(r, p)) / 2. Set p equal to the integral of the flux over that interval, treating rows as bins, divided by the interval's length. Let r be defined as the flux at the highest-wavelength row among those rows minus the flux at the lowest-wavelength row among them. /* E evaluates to 23.2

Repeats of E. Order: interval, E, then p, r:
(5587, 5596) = 22.3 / 22.3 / 0.7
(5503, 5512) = 23.4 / 23.4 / 0.3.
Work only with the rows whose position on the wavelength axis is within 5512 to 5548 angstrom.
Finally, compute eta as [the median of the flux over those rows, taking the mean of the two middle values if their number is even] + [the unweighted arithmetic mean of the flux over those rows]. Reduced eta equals 46.7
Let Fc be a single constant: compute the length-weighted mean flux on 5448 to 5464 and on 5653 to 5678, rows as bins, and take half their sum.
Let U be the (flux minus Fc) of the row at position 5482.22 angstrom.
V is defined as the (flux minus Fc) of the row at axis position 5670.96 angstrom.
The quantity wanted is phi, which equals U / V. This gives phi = -1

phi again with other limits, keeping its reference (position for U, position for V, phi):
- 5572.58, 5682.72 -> 17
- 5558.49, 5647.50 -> 6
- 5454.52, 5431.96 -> 3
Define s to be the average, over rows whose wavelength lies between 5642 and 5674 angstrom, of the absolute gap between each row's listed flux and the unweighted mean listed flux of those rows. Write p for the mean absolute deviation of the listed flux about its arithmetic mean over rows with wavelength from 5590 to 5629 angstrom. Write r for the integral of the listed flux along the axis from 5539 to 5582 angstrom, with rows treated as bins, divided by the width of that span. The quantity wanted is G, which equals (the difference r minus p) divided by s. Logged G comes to 49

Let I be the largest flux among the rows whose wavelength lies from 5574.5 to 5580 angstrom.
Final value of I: 22.69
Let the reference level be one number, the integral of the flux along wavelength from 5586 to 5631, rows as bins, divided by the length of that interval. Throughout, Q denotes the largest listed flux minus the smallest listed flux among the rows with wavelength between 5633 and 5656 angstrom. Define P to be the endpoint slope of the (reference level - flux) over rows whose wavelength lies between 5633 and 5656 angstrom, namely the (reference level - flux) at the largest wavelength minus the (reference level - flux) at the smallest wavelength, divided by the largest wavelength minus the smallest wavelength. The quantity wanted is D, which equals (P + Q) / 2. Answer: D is 0.54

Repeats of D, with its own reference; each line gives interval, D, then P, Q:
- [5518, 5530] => 0.49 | 0.070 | 0.92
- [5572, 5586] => 0.38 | -0.032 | 0.80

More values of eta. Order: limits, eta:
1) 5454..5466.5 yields 46.7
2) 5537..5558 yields 48.1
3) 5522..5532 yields 45.8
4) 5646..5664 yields 45.1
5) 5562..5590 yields 45.4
